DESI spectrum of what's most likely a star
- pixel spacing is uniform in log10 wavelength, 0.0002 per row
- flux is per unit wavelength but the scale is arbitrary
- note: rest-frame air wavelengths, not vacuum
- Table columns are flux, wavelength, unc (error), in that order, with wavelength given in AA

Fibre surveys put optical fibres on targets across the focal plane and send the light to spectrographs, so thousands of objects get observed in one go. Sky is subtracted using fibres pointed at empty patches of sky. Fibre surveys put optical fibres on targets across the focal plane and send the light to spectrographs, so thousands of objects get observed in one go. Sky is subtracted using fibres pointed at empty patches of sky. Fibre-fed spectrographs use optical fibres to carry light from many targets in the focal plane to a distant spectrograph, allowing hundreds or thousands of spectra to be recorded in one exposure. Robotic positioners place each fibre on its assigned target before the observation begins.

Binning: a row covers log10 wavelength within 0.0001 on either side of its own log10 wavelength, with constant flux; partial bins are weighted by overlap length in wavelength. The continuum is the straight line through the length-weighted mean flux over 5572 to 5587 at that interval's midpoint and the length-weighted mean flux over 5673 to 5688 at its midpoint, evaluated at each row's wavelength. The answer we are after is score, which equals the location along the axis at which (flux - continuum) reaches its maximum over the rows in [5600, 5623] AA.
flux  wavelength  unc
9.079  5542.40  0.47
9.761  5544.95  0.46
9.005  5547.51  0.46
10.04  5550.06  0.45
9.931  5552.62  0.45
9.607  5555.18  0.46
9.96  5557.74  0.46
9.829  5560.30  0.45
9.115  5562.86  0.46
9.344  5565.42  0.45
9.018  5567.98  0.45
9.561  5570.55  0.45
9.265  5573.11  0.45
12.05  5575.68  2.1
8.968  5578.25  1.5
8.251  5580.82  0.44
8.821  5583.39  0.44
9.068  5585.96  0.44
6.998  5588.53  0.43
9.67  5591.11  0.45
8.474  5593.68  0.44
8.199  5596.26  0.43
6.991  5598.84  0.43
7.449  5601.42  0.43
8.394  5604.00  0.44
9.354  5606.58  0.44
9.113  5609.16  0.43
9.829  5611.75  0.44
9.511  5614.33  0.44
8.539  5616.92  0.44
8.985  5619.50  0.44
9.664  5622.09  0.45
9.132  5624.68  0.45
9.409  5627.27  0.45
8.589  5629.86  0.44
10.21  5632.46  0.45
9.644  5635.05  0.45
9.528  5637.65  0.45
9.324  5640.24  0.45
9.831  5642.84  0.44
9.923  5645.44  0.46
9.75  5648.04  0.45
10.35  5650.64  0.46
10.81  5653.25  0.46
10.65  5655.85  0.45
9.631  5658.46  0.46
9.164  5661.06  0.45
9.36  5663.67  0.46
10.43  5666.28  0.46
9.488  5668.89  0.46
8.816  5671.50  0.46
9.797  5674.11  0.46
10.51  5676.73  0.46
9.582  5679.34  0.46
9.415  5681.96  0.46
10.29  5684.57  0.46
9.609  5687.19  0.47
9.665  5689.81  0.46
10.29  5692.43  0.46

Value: 5611.75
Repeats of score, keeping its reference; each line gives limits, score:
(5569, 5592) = 5575.68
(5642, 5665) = 5653.25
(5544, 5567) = 5550.06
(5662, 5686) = 5676.73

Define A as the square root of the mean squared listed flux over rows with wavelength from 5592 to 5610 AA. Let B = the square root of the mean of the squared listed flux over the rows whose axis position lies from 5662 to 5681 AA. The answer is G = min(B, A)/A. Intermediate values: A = 8.3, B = 9.7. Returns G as 1.00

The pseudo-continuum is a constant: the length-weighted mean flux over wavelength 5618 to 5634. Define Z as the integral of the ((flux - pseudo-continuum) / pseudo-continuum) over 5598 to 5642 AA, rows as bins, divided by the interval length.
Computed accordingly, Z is -0.028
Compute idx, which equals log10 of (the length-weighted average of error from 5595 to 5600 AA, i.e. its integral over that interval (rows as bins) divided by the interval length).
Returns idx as -0.367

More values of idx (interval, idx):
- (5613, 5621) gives -0.356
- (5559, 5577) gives -0.162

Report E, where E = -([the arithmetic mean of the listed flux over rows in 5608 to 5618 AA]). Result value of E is -9.2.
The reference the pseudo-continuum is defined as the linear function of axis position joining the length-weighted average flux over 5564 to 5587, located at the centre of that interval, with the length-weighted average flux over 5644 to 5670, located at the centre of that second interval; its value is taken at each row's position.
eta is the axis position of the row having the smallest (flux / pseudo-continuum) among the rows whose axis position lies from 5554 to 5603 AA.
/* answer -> 5598.84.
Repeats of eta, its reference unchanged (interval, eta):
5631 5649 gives 5640.24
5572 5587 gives 5580.82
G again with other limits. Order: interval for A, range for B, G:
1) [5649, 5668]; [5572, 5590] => 0.91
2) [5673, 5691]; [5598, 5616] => 0.89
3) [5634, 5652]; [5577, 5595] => 0.88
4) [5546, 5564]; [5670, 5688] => 1.00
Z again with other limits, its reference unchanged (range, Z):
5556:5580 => 0.034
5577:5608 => -0.101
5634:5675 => 0.048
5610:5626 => -0.006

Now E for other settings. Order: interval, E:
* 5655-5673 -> -9.6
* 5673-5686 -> -9.9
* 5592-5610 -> -8.3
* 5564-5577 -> -9.8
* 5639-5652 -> -9.8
